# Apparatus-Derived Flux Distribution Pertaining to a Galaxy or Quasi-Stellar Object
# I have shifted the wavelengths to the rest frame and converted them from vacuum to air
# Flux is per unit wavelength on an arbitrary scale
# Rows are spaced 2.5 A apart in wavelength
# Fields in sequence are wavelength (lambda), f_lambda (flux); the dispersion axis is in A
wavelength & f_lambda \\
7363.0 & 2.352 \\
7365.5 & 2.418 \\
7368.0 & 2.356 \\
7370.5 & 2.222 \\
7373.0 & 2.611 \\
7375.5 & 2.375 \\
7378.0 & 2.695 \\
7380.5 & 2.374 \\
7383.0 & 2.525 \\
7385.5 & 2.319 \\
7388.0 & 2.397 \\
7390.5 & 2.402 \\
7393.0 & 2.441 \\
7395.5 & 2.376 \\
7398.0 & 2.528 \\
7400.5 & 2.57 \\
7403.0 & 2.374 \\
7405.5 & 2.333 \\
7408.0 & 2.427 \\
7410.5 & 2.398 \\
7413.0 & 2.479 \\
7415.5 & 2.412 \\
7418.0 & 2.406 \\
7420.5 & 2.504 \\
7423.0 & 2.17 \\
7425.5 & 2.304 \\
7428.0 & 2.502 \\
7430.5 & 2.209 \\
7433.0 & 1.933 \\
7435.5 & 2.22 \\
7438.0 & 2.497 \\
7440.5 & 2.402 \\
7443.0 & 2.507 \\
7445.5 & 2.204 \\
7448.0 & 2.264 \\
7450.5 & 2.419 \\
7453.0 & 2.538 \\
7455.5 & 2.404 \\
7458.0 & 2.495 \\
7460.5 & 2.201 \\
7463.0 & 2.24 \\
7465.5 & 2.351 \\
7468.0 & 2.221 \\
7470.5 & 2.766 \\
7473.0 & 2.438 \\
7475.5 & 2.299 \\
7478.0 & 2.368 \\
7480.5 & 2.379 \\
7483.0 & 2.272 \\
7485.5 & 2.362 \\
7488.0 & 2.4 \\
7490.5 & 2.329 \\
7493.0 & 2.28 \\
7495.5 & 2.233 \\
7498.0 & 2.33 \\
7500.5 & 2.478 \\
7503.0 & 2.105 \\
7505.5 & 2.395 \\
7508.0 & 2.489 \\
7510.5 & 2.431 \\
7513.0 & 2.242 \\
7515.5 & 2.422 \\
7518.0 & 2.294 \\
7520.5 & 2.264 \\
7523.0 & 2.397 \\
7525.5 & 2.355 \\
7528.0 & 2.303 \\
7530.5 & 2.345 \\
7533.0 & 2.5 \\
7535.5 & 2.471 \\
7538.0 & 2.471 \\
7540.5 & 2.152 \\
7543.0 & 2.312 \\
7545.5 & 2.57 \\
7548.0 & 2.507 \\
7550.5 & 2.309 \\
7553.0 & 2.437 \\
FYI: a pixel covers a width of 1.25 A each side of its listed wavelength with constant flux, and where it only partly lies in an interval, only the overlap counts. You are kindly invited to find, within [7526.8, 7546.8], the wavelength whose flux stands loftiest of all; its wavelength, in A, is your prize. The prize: 7545.5 A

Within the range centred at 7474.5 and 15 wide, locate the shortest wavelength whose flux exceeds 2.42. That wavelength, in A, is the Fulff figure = 7470.5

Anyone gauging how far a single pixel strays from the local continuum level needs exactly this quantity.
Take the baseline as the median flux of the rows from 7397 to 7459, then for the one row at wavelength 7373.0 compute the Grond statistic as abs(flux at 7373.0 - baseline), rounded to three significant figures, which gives 0.205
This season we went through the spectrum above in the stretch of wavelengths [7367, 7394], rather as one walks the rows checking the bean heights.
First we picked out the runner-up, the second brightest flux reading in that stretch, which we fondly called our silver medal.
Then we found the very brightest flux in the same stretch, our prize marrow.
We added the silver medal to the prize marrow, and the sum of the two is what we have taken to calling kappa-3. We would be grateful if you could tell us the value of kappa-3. 5.31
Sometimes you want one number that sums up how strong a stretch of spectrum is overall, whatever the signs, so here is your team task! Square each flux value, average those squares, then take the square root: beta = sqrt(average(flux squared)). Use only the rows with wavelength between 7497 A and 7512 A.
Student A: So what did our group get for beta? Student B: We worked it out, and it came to 2.37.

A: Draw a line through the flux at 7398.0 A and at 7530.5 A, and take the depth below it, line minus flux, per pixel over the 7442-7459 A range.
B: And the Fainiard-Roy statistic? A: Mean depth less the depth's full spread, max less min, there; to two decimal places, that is -0.29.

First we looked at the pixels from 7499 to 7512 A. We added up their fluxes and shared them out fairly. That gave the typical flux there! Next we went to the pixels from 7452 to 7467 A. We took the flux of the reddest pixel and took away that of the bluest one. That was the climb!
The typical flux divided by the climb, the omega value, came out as -13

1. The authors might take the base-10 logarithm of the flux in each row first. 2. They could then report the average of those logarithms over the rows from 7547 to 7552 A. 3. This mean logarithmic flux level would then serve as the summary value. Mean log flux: 0.381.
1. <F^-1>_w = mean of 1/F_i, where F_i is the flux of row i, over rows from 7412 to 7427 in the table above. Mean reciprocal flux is 0.421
